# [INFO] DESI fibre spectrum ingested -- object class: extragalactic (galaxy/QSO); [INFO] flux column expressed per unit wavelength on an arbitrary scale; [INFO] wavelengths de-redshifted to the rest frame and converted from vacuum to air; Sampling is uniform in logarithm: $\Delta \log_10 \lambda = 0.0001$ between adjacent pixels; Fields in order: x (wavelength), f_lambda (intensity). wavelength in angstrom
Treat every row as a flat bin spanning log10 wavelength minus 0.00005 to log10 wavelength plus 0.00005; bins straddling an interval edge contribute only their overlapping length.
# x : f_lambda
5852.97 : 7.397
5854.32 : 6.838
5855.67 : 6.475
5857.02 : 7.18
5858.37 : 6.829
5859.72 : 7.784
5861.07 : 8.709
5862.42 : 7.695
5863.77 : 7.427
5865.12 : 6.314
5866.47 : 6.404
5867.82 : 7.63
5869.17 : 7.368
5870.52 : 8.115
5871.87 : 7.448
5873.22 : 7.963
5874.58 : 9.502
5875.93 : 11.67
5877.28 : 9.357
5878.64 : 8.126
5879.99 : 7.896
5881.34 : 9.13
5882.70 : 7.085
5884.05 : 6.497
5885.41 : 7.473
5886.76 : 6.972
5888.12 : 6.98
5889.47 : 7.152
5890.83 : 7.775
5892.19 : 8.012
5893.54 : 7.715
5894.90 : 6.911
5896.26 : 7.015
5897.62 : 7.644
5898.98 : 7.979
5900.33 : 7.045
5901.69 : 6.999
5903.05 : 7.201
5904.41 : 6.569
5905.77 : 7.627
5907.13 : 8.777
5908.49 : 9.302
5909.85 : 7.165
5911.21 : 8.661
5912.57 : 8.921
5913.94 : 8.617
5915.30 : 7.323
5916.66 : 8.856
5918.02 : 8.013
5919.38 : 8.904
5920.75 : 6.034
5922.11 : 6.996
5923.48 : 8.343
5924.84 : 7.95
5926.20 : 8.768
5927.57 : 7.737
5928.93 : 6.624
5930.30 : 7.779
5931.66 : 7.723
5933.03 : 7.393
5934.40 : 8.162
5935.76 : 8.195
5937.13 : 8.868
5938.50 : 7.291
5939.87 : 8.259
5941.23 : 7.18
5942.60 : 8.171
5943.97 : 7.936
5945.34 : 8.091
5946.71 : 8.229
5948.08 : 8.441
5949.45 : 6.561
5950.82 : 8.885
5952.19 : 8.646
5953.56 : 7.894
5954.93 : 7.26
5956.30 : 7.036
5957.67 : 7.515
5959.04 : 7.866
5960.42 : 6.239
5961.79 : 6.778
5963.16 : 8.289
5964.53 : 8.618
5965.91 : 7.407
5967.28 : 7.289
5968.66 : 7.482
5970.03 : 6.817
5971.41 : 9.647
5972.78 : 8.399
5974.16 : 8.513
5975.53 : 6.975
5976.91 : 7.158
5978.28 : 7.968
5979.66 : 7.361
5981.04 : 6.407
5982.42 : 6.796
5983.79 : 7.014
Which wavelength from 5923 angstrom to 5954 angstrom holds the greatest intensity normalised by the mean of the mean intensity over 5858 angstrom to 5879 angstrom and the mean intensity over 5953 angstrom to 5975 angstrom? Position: 5950.82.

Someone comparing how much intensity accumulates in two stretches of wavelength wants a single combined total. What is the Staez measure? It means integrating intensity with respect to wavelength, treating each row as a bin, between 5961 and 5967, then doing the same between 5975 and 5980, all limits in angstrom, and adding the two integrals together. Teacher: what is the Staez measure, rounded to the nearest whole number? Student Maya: 83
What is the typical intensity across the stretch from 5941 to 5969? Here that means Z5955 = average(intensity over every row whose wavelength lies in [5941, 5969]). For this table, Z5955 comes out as 7.71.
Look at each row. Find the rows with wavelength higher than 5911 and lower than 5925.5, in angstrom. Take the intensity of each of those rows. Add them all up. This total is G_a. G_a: 89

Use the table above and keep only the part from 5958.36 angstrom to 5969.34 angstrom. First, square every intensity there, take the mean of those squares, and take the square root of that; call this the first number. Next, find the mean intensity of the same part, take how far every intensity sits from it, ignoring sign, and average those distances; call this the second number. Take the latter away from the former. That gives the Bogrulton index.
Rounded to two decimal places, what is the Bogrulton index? 6.96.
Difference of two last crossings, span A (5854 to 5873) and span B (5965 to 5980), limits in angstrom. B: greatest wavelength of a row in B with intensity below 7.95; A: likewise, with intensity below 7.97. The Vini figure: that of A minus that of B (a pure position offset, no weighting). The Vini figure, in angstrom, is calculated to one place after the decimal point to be -107.8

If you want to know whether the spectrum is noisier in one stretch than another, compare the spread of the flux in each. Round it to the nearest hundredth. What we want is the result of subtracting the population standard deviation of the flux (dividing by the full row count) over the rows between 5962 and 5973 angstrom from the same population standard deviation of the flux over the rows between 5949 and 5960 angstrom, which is -0.12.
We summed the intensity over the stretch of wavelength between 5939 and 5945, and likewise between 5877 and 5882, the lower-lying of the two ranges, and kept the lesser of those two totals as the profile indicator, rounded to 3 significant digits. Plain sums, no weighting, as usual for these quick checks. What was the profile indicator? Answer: 31.5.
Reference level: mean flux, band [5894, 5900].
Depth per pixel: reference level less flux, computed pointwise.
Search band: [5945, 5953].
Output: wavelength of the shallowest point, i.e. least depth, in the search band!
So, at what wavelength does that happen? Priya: 5950.82 angstrom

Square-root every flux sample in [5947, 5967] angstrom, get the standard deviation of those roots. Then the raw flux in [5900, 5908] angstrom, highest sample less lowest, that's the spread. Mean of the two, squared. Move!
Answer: 1.4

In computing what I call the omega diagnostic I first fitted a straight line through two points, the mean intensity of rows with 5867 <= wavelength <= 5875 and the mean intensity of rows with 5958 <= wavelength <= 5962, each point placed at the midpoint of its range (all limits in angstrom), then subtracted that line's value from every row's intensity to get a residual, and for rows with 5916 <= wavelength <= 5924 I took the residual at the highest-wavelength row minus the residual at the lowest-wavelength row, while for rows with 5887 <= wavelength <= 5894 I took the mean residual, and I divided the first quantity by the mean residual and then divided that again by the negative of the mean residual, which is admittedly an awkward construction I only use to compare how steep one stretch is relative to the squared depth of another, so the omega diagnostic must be 7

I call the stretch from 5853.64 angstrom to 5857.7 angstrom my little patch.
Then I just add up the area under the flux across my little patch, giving 28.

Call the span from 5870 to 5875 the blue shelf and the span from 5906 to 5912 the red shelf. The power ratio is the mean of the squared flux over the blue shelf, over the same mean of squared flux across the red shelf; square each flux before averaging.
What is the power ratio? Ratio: 0.95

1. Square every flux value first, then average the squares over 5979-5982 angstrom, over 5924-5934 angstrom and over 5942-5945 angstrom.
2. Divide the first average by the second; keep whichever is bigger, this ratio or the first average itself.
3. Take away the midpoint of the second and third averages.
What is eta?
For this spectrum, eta -15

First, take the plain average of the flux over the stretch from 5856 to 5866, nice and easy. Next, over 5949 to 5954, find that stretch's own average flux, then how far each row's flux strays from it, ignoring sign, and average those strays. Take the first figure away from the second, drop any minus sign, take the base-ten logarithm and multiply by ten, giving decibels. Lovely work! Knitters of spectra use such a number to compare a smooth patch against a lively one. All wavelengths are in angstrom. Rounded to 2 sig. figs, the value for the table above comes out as 8.2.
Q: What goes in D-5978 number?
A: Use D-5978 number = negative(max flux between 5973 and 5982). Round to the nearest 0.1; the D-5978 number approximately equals -8.5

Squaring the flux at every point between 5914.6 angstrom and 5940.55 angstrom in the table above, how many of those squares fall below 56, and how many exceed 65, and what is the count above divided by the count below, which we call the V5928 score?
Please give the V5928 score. 1.3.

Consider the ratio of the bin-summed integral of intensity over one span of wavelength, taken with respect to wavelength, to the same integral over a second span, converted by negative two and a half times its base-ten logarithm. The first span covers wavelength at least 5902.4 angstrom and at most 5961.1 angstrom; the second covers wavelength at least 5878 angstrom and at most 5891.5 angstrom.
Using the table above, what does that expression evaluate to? -1.6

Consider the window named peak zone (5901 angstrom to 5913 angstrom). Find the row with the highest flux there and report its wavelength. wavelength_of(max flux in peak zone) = 5908.49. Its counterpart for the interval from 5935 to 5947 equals 5937.13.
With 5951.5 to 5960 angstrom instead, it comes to 5952.19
